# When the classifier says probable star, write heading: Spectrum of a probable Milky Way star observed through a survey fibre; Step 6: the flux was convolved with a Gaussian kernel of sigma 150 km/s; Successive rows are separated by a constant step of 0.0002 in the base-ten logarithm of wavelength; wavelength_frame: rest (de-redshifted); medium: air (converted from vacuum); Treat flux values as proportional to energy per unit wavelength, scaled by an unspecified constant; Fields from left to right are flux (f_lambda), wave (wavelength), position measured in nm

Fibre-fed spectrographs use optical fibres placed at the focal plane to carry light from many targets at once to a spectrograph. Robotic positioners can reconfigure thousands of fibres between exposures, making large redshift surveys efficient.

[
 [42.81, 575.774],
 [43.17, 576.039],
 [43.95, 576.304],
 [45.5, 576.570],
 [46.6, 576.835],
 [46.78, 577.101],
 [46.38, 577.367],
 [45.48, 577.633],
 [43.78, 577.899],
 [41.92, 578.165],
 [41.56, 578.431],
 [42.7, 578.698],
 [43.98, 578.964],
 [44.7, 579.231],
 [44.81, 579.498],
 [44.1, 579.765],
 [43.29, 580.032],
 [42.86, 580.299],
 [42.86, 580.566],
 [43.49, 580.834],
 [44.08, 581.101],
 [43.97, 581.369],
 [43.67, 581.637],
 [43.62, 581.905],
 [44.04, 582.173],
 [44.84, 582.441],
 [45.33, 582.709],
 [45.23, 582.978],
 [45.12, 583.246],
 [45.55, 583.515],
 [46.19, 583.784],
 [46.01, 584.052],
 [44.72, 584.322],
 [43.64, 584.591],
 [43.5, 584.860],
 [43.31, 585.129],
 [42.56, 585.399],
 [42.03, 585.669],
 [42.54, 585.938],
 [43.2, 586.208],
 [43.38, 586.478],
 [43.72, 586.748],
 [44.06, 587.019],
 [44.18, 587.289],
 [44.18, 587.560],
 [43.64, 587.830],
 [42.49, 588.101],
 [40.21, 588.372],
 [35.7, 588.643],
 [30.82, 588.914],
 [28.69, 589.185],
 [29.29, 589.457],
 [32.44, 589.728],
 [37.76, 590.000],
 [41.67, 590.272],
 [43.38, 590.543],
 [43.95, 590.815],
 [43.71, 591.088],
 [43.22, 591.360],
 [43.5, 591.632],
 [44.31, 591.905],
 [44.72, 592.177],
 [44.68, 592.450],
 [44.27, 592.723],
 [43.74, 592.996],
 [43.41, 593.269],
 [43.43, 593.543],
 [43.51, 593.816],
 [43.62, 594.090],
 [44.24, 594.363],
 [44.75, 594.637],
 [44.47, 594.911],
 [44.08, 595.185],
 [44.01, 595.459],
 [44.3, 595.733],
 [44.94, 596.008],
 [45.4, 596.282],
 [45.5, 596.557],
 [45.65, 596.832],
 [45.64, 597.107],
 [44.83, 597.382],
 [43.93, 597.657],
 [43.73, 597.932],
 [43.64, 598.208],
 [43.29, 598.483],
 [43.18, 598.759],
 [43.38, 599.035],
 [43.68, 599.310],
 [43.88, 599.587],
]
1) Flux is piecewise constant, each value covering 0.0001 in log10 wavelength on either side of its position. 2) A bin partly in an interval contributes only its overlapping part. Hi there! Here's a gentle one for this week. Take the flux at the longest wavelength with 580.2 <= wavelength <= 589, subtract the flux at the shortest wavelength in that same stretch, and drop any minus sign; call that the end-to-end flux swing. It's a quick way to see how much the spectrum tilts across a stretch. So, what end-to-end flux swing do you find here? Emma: 12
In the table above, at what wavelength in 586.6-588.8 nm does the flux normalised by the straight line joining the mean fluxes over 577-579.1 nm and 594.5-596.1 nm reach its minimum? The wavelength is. 588.643 nm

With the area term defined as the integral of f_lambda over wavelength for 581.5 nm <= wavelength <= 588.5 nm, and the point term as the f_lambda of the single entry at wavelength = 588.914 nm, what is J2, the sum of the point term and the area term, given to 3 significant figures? 338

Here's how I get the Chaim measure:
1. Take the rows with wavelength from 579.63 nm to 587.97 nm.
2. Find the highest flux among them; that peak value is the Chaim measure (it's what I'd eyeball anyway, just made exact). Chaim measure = 46.19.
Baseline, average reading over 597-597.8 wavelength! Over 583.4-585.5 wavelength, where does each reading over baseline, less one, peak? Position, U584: 583.784 nm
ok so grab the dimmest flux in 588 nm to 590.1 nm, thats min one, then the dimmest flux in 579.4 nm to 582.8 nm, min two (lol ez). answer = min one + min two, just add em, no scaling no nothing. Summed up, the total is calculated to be 72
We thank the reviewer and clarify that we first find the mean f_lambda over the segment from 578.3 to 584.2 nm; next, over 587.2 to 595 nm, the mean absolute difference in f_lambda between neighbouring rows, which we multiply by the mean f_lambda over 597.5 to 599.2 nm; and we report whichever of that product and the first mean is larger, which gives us 56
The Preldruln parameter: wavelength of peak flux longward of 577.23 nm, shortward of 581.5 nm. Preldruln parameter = 577.367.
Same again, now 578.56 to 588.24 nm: 583.784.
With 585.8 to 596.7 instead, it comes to 596.557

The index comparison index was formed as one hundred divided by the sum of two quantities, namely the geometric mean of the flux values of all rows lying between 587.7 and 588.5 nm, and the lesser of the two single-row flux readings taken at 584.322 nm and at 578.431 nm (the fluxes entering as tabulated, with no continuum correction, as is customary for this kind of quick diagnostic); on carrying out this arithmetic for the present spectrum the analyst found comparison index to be 1.20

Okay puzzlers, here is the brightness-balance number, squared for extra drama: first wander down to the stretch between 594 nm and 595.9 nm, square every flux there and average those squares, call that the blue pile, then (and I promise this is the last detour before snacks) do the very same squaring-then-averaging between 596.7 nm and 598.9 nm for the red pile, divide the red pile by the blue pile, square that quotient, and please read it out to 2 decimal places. 1.00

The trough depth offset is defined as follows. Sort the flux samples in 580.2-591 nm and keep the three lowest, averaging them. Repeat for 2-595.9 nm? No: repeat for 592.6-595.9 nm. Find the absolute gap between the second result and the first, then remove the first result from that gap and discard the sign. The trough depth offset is 16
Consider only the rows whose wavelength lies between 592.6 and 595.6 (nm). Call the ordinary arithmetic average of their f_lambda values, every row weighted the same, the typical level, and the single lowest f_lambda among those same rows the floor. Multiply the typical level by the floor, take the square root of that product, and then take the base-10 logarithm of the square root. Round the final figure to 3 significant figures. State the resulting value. 1.64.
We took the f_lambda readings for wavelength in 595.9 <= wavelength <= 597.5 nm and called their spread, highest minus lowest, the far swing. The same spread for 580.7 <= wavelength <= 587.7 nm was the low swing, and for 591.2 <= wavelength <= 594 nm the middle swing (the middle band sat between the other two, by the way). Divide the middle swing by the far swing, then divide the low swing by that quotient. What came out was 2.3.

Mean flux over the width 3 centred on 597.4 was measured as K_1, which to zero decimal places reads 45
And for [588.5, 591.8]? 38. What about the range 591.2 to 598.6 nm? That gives 44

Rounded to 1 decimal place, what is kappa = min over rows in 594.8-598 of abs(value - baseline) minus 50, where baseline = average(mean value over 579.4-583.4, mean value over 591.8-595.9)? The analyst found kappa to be -50.0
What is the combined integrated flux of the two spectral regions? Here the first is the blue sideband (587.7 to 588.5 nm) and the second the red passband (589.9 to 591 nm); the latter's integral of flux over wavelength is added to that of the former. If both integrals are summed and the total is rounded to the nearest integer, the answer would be 80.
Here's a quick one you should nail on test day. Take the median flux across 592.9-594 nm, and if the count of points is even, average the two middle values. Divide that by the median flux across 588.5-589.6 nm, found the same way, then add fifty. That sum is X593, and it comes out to 51.4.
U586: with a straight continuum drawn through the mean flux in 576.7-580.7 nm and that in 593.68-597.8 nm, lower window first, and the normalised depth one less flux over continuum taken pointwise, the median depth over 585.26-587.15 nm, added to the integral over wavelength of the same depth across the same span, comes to 0.08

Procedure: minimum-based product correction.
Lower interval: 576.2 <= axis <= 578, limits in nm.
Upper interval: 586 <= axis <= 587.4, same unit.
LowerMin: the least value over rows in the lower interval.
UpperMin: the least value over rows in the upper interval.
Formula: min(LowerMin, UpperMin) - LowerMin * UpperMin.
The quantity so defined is -1848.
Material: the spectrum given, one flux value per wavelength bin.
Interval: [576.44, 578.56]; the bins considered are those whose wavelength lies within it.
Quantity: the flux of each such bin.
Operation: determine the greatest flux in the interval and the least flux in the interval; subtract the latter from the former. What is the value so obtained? 5.2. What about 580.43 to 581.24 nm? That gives 1.2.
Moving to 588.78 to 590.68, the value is 14.7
